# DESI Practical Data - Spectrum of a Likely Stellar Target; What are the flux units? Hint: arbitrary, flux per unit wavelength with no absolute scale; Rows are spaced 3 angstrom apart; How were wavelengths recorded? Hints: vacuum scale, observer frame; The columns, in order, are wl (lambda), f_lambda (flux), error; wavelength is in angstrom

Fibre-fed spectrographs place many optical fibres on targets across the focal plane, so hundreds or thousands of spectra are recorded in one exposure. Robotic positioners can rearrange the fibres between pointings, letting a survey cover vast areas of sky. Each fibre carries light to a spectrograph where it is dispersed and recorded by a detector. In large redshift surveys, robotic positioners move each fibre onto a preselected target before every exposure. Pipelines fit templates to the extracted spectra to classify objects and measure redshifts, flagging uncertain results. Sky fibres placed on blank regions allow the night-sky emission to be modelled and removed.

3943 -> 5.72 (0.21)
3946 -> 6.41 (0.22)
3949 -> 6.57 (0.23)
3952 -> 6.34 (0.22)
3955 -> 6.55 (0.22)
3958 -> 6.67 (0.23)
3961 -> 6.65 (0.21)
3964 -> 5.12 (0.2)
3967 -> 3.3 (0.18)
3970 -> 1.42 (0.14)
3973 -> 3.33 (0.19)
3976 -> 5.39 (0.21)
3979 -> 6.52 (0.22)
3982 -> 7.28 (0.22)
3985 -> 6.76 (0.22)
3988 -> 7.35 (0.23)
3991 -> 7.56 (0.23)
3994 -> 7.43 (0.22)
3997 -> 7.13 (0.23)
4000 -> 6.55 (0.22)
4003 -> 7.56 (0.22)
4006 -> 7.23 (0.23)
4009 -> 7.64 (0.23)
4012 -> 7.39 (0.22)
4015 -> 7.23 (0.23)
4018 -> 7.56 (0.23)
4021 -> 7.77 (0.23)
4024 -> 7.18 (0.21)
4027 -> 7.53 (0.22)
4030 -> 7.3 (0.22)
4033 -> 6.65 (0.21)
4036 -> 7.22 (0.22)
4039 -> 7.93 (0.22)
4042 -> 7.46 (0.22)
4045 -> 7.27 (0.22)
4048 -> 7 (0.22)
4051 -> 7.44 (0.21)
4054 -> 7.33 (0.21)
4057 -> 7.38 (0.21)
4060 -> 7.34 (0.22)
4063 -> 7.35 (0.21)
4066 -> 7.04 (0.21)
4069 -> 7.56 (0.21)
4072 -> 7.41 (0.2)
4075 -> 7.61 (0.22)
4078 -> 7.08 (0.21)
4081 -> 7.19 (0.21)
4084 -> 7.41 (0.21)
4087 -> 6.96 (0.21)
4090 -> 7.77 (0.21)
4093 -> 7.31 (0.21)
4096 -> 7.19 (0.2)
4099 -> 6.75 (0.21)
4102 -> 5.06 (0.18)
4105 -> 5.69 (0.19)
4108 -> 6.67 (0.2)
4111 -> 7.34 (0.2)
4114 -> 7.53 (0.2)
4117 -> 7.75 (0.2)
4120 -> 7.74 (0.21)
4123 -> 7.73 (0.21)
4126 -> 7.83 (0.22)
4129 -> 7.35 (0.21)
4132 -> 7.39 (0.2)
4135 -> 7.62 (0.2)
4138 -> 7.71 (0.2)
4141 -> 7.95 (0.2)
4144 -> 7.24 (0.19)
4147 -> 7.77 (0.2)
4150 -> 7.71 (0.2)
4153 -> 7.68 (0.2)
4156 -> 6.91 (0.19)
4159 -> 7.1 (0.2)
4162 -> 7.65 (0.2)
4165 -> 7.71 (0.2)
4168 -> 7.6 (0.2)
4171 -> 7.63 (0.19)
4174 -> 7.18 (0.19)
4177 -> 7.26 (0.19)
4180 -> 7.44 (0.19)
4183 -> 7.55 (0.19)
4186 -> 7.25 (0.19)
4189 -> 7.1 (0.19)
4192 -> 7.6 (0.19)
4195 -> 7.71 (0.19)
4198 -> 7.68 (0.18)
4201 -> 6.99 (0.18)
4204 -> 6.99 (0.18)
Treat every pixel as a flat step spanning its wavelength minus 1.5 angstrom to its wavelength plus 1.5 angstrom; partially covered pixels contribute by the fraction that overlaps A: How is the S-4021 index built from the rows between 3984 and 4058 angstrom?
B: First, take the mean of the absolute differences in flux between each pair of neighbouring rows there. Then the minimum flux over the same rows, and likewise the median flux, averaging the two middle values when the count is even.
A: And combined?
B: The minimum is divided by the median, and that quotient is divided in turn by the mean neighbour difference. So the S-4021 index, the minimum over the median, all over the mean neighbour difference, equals 2.3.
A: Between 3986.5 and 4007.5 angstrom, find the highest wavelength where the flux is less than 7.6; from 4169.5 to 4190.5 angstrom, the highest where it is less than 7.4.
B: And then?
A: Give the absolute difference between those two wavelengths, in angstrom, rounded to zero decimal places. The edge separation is 183 angstrom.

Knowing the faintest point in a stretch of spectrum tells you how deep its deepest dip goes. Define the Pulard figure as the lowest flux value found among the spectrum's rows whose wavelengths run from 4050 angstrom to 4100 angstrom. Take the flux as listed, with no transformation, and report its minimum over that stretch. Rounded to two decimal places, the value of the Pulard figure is 6.75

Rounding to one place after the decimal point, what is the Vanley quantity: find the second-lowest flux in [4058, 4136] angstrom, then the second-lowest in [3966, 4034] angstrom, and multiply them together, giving 18.8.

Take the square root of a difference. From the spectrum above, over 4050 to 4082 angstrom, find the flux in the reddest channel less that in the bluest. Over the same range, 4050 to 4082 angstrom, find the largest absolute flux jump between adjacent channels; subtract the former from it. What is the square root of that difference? 0.9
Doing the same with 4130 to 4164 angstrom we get 0.7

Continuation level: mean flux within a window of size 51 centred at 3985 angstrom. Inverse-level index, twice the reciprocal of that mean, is 0.326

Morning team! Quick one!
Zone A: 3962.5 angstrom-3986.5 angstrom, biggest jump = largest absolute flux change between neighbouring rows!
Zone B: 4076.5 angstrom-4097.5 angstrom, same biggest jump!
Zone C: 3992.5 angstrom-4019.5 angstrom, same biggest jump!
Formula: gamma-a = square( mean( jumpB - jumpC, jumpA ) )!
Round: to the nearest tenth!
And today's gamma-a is 0.9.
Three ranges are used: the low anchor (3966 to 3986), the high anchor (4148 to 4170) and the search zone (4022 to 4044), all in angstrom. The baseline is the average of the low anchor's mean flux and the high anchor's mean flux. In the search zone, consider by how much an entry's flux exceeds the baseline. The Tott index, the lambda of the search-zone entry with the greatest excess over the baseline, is 4039 angstrom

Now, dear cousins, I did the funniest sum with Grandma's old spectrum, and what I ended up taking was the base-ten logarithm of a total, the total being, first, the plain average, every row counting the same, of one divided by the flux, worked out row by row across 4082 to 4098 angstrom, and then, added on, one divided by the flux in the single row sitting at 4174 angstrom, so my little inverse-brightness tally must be -0.56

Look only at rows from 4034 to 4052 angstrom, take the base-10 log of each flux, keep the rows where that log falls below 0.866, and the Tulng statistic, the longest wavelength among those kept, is 4048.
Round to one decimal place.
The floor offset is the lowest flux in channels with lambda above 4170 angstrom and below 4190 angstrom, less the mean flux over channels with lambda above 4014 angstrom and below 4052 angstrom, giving -0.2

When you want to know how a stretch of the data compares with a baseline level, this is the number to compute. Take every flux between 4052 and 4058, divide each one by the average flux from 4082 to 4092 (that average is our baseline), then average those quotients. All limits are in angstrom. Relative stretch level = 1.00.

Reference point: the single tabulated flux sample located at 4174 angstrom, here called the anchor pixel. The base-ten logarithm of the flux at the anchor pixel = 0.856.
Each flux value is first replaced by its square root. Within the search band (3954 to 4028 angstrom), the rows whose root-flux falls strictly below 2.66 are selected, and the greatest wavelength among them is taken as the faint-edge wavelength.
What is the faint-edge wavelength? 4000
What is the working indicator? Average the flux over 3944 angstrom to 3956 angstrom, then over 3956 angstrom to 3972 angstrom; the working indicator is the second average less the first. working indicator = -1.8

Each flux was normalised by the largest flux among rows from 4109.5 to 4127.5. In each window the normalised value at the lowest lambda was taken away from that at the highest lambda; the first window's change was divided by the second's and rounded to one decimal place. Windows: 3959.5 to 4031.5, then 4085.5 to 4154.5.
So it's 0.9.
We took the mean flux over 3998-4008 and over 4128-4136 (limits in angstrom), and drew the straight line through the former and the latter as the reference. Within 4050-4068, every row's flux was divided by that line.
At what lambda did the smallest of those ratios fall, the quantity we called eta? 4066 angstrom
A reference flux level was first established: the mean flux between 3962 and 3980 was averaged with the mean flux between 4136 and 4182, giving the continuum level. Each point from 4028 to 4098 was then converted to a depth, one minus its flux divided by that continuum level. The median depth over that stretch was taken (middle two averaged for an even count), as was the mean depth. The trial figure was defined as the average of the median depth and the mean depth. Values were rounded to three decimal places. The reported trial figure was -0.253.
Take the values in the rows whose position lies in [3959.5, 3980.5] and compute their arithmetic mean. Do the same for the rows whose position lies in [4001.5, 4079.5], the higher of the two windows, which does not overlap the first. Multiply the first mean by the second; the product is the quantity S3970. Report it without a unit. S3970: 33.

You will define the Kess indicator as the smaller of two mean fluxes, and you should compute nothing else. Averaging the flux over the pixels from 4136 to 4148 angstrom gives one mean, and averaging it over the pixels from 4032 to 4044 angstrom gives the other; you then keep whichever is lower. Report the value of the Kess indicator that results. 7.3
